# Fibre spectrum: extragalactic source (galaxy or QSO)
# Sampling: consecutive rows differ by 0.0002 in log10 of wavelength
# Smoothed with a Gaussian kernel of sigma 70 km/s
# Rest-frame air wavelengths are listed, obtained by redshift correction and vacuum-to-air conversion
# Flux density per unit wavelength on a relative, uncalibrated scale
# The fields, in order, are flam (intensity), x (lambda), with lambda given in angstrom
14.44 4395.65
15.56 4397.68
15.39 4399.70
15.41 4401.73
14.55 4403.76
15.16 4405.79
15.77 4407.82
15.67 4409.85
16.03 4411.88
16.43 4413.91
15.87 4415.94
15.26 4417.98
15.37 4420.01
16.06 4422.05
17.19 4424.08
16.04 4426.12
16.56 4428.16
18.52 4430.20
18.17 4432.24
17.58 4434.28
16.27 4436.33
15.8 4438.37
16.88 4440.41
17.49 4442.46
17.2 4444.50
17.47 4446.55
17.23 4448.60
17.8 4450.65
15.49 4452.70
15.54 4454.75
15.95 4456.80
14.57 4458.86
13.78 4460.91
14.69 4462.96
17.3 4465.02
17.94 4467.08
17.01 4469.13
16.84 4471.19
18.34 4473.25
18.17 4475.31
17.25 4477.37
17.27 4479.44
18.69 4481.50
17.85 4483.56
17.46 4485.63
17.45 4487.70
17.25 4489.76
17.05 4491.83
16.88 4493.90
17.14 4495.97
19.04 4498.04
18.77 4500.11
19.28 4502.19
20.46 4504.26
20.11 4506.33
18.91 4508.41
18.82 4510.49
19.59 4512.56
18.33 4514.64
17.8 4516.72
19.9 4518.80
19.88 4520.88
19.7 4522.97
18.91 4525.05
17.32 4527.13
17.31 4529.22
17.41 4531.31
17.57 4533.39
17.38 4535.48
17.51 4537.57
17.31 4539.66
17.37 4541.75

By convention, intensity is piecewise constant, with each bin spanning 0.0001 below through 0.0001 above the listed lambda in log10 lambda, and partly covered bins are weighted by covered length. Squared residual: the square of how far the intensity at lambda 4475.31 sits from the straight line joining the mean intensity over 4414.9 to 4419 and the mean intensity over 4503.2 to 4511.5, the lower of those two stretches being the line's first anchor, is 0.00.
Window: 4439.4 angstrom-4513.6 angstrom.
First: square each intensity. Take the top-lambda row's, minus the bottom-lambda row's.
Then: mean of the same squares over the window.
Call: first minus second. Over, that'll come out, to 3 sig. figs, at -209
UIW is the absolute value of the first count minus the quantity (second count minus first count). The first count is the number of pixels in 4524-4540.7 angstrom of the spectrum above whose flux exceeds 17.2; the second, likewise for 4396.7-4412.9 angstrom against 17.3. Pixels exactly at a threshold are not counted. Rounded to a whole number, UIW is 16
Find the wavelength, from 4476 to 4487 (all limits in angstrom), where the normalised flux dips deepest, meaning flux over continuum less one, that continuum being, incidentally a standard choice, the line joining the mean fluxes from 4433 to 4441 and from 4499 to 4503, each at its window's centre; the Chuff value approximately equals 4485.63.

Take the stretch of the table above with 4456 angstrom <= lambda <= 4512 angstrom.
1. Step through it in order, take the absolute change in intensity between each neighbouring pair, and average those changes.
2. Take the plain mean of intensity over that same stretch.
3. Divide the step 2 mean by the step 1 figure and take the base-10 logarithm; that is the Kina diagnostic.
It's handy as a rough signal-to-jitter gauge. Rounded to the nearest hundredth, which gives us 1.38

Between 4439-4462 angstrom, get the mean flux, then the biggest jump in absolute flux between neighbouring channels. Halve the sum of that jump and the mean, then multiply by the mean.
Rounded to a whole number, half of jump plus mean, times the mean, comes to 152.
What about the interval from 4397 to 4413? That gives 126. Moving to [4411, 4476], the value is 159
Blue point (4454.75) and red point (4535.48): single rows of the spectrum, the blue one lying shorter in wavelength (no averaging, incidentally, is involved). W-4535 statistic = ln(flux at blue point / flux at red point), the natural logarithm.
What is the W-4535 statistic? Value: -0.11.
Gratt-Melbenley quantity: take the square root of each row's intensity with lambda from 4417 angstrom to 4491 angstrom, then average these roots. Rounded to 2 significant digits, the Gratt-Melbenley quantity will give 4.1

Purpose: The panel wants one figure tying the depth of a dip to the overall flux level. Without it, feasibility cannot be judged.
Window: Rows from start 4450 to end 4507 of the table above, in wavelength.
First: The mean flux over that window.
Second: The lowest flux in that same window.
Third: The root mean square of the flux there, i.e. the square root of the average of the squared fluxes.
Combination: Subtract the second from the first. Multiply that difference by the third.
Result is 62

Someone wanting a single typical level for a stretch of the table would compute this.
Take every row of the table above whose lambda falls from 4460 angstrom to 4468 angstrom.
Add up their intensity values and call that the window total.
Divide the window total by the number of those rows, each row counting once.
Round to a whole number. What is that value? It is 16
